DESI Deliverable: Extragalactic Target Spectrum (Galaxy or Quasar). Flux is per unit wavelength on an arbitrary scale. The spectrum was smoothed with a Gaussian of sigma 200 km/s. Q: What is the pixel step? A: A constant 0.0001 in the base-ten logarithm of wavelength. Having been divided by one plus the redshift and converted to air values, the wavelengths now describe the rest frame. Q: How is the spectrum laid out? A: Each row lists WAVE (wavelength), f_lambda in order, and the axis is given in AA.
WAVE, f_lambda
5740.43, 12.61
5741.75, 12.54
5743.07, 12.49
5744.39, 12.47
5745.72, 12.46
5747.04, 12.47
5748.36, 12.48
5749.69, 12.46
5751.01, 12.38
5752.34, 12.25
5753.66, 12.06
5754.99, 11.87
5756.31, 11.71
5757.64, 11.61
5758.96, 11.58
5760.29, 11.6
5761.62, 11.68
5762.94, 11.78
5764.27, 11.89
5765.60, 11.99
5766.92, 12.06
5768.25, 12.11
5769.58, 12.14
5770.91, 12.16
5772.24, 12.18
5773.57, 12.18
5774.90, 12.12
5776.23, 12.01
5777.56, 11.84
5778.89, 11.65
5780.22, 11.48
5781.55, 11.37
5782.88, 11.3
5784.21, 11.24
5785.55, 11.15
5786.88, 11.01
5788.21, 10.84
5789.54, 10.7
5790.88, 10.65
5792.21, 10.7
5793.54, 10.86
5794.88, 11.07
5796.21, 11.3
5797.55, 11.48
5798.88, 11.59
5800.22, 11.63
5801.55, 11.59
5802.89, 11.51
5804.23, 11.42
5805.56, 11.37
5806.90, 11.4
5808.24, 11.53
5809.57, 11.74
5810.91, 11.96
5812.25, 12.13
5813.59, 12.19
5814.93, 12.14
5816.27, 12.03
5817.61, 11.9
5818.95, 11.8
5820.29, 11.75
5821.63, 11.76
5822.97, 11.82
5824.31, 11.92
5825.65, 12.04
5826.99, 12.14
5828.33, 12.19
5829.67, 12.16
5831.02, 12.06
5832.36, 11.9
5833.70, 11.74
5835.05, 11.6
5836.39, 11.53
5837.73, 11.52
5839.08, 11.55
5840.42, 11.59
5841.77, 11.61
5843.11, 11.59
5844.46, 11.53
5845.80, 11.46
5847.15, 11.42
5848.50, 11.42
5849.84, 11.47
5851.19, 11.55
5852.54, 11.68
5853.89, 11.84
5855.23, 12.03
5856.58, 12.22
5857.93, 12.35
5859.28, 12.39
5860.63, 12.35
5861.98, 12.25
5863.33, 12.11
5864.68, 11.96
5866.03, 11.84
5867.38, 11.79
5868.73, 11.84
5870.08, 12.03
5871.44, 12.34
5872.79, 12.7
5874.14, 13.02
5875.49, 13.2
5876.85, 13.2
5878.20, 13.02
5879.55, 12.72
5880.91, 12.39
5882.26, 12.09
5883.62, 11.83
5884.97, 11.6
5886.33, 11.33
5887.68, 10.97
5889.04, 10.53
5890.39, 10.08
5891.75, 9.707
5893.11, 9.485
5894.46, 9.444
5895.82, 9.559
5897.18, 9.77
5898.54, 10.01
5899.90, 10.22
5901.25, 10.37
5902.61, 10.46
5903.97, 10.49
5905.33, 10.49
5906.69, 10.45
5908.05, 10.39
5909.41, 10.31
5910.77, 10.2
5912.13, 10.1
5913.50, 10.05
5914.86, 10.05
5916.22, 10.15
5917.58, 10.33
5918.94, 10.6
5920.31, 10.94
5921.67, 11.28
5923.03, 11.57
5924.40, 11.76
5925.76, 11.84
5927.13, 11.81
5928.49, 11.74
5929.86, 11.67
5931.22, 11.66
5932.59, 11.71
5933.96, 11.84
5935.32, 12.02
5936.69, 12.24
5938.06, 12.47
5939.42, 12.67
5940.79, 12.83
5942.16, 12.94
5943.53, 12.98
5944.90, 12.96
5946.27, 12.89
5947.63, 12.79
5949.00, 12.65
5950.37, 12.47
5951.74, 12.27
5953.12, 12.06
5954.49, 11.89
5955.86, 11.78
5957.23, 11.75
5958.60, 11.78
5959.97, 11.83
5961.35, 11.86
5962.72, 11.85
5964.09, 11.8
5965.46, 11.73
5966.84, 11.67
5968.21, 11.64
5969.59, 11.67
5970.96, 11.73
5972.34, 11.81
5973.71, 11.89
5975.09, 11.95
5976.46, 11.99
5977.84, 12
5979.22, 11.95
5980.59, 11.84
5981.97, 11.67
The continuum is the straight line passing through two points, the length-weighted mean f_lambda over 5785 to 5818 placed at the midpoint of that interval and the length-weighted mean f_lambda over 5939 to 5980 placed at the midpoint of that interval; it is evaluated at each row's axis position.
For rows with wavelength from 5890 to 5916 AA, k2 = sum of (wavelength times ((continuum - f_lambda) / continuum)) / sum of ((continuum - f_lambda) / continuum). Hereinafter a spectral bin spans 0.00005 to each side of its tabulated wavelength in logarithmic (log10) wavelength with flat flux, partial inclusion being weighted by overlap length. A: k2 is 5902.0 AA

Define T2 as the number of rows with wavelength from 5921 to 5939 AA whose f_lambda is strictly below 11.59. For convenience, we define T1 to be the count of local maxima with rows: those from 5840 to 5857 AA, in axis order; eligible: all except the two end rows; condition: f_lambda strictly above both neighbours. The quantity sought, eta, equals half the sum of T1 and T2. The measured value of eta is 1.50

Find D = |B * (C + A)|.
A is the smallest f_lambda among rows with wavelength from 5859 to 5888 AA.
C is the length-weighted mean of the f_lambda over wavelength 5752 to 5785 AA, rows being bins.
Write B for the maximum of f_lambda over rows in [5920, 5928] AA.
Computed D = 270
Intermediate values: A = 10.97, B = 11.84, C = 11.8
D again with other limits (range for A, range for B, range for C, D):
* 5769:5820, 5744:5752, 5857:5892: 283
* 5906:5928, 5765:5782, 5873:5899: 260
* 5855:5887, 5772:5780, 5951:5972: 282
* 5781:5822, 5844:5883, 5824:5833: 300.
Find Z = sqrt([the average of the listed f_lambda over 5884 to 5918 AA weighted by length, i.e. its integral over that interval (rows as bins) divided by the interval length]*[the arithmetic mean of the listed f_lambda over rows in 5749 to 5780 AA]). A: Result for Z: 11.1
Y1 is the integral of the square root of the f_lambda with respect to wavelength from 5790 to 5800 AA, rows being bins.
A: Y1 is 33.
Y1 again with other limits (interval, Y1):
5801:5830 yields 100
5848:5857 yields 31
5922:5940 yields 62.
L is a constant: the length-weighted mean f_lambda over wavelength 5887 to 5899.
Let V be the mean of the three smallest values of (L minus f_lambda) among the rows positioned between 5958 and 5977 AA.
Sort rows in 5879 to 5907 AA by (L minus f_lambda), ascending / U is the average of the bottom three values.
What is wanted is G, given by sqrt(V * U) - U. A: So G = 4.66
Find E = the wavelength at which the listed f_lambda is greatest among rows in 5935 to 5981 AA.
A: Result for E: 5943.53 AA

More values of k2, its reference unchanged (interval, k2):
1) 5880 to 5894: 5891.7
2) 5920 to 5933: 5924.9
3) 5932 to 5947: 5943.3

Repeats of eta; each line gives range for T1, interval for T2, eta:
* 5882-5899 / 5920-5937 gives 1.50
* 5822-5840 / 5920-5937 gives 2.00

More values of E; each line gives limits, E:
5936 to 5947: 5943.53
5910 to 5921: 5920.31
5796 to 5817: 5813.59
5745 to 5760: 5748.36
